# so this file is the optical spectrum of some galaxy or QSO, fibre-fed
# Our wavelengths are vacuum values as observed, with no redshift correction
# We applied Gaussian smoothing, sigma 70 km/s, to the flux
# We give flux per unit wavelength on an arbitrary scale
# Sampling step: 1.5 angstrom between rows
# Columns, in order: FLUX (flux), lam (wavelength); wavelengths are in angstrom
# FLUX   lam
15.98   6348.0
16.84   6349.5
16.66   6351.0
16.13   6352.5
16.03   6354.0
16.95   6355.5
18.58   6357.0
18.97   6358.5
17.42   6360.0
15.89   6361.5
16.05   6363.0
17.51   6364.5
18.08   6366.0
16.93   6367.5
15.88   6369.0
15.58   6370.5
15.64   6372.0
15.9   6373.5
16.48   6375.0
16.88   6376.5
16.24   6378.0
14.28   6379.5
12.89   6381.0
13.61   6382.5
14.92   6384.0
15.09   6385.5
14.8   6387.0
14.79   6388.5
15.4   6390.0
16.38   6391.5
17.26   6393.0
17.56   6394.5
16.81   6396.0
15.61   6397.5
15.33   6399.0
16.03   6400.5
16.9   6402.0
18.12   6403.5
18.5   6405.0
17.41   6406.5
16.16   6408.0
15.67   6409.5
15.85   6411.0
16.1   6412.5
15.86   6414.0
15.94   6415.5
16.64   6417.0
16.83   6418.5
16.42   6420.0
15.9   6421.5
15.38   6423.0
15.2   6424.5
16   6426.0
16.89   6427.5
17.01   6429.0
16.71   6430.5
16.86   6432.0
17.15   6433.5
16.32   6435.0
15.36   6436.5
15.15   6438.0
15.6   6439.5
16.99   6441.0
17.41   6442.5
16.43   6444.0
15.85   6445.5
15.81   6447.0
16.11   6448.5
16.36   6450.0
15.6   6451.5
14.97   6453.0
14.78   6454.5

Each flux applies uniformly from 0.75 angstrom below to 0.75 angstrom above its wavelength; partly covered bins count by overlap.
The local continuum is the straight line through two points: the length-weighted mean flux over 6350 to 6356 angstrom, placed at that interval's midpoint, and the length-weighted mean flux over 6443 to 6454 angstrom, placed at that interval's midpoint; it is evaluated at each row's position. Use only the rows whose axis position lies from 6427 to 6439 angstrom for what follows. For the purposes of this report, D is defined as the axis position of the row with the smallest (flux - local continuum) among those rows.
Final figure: 6438.0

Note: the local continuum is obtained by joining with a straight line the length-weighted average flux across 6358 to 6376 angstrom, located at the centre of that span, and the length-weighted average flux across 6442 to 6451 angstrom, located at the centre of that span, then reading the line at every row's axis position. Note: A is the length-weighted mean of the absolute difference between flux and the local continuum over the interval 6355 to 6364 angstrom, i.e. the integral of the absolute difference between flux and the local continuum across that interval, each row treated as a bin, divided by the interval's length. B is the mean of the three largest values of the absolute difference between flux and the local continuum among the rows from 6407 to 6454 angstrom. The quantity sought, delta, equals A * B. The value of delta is 1.3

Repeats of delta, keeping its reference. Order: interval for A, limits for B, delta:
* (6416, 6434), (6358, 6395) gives 1.6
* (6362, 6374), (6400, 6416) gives 1.3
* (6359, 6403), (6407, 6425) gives 1.1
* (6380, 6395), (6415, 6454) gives 2.0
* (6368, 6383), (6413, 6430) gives 1.2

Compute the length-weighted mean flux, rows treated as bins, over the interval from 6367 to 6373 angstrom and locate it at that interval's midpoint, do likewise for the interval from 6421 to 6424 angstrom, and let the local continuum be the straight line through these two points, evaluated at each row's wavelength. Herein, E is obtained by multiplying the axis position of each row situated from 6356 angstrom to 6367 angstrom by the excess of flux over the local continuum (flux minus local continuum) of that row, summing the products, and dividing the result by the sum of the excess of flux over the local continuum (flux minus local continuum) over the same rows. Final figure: 6360.7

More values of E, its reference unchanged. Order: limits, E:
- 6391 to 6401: 6393.8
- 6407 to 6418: 6413.8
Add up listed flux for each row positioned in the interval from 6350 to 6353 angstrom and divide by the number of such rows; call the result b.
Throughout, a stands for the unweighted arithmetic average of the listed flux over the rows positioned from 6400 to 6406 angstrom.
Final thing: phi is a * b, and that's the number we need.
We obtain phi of 285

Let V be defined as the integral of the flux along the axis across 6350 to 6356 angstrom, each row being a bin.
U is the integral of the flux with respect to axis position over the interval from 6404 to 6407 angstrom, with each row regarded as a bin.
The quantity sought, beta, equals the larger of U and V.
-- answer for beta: 99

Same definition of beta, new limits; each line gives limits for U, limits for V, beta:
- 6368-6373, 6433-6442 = 145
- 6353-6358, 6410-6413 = 86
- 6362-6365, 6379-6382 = 50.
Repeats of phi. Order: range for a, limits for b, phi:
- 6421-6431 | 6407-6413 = 258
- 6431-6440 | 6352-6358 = 272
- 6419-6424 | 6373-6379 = 260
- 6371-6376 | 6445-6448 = 253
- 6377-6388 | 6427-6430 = 247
